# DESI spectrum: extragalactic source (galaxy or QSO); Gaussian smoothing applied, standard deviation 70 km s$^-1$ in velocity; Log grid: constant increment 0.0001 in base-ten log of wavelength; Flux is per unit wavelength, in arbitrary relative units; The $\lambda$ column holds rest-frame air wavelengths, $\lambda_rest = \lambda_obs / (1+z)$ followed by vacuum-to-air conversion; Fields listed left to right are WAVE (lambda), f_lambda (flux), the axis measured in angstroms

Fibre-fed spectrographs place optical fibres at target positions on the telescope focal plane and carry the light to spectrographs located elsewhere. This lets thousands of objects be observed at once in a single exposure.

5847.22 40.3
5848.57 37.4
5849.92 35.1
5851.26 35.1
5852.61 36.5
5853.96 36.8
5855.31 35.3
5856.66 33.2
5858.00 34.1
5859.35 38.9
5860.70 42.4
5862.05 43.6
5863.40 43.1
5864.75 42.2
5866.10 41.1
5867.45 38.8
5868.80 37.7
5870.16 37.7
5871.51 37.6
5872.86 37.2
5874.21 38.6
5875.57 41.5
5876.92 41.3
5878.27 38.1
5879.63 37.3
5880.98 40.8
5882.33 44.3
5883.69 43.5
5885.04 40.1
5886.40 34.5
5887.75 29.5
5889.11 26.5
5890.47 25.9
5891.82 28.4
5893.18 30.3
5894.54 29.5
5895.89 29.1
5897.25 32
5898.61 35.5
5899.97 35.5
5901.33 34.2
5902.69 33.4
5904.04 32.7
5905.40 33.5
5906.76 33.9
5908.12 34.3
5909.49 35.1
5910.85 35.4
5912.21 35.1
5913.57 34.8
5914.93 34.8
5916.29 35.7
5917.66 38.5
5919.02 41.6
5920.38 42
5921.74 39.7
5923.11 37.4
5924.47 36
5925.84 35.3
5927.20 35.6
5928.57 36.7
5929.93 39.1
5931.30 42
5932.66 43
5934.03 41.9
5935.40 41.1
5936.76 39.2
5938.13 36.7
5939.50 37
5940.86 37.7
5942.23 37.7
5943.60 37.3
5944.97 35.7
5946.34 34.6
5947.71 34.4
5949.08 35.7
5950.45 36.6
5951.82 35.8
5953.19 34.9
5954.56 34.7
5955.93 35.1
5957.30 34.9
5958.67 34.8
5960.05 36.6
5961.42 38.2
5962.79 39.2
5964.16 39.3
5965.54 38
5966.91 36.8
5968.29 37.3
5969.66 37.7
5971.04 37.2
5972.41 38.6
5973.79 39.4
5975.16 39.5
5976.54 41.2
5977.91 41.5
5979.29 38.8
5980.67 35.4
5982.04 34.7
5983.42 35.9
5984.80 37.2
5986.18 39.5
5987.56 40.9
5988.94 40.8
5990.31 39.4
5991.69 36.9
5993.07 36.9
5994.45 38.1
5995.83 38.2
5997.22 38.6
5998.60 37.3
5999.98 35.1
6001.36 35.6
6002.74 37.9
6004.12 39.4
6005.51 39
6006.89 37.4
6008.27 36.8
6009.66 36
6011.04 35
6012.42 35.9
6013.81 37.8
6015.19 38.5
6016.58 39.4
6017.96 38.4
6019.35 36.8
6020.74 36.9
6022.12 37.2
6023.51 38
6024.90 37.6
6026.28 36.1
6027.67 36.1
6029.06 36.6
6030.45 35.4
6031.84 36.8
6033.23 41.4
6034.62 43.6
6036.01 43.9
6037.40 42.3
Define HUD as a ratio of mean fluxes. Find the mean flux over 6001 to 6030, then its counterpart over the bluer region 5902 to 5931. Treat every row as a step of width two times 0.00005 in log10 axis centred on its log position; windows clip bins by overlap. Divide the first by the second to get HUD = 1.03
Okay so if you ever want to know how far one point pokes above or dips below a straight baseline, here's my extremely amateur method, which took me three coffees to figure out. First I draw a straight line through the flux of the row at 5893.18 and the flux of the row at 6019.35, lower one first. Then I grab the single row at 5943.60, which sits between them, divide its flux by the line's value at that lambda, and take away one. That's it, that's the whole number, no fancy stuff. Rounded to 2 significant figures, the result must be 0.13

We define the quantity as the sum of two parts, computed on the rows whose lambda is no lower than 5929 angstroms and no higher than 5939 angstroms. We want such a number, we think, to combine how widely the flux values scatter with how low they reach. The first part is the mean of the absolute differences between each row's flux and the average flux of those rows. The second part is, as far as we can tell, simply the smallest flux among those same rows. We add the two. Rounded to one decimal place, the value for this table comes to 38.5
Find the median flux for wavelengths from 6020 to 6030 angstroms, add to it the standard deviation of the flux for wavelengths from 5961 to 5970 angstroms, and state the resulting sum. 37.8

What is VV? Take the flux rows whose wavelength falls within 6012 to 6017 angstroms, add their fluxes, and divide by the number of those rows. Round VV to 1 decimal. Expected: 37.9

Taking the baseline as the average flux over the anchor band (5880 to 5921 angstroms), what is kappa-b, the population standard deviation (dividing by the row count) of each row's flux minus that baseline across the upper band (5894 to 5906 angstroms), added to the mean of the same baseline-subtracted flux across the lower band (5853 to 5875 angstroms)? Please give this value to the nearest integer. 6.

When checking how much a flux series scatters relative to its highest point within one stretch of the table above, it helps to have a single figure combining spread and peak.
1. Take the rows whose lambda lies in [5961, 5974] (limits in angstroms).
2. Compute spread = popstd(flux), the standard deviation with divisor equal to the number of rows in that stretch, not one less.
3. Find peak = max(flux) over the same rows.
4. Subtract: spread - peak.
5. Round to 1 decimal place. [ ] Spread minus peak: -38.5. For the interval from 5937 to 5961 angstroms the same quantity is -36.6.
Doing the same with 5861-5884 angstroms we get -41.9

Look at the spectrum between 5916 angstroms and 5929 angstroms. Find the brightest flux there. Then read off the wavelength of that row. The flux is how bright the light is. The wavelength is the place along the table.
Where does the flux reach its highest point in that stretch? 5920.38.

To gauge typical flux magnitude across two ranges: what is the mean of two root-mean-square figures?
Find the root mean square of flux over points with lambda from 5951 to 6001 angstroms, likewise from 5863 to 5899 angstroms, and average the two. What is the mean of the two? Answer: 37.2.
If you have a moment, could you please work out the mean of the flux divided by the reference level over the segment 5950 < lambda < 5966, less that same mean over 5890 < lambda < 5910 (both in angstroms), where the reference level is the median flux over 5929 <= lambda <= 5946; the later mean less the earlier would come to 0.11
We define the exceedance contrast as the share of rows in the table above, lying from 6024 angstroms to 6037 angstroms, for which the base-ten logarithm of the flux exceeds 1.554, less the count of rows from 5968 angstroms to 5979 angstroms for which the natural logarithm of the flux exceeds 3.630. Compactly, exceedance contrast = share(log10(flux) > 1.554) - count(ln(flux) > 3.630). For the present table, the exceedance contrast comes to -4.1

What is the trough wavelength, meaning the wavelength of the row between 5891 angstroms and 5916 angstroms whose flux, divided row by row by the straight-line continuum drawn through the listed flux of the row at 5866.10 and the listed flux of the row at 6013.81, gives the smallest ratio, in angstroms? 5891.82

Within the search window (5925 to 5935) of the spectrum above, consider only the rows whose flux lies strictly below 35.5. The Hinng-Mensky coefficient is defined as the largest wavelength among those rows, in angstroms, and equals 5925.84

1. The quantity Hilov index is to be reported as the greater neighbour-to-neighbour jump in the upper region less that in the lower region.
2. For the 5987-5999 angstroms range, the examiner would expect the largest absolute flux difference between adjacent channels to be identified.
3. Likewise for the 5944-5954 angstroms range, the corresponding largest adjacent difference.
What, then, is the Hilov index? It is 1.2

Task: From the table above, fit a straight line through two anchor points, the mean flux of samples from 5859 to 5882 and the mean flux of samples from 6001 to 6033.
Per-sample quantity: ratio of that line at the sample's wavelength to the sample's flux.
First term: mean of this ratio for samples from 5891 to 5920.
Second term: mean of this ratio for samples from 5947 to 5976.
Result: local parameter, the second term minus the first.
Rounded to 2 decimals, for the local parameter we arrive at -0.13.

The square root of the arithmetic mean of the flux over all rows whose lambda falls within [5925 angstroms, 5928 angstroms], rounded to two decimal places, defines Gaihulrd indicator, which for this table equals 5.95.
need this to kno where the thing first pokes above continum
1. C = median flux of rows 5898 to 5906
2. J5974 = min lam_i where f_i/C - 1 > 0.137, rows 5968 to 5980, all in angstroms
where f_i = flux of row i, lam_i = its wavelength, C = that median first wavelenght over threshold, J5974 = 5972.41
